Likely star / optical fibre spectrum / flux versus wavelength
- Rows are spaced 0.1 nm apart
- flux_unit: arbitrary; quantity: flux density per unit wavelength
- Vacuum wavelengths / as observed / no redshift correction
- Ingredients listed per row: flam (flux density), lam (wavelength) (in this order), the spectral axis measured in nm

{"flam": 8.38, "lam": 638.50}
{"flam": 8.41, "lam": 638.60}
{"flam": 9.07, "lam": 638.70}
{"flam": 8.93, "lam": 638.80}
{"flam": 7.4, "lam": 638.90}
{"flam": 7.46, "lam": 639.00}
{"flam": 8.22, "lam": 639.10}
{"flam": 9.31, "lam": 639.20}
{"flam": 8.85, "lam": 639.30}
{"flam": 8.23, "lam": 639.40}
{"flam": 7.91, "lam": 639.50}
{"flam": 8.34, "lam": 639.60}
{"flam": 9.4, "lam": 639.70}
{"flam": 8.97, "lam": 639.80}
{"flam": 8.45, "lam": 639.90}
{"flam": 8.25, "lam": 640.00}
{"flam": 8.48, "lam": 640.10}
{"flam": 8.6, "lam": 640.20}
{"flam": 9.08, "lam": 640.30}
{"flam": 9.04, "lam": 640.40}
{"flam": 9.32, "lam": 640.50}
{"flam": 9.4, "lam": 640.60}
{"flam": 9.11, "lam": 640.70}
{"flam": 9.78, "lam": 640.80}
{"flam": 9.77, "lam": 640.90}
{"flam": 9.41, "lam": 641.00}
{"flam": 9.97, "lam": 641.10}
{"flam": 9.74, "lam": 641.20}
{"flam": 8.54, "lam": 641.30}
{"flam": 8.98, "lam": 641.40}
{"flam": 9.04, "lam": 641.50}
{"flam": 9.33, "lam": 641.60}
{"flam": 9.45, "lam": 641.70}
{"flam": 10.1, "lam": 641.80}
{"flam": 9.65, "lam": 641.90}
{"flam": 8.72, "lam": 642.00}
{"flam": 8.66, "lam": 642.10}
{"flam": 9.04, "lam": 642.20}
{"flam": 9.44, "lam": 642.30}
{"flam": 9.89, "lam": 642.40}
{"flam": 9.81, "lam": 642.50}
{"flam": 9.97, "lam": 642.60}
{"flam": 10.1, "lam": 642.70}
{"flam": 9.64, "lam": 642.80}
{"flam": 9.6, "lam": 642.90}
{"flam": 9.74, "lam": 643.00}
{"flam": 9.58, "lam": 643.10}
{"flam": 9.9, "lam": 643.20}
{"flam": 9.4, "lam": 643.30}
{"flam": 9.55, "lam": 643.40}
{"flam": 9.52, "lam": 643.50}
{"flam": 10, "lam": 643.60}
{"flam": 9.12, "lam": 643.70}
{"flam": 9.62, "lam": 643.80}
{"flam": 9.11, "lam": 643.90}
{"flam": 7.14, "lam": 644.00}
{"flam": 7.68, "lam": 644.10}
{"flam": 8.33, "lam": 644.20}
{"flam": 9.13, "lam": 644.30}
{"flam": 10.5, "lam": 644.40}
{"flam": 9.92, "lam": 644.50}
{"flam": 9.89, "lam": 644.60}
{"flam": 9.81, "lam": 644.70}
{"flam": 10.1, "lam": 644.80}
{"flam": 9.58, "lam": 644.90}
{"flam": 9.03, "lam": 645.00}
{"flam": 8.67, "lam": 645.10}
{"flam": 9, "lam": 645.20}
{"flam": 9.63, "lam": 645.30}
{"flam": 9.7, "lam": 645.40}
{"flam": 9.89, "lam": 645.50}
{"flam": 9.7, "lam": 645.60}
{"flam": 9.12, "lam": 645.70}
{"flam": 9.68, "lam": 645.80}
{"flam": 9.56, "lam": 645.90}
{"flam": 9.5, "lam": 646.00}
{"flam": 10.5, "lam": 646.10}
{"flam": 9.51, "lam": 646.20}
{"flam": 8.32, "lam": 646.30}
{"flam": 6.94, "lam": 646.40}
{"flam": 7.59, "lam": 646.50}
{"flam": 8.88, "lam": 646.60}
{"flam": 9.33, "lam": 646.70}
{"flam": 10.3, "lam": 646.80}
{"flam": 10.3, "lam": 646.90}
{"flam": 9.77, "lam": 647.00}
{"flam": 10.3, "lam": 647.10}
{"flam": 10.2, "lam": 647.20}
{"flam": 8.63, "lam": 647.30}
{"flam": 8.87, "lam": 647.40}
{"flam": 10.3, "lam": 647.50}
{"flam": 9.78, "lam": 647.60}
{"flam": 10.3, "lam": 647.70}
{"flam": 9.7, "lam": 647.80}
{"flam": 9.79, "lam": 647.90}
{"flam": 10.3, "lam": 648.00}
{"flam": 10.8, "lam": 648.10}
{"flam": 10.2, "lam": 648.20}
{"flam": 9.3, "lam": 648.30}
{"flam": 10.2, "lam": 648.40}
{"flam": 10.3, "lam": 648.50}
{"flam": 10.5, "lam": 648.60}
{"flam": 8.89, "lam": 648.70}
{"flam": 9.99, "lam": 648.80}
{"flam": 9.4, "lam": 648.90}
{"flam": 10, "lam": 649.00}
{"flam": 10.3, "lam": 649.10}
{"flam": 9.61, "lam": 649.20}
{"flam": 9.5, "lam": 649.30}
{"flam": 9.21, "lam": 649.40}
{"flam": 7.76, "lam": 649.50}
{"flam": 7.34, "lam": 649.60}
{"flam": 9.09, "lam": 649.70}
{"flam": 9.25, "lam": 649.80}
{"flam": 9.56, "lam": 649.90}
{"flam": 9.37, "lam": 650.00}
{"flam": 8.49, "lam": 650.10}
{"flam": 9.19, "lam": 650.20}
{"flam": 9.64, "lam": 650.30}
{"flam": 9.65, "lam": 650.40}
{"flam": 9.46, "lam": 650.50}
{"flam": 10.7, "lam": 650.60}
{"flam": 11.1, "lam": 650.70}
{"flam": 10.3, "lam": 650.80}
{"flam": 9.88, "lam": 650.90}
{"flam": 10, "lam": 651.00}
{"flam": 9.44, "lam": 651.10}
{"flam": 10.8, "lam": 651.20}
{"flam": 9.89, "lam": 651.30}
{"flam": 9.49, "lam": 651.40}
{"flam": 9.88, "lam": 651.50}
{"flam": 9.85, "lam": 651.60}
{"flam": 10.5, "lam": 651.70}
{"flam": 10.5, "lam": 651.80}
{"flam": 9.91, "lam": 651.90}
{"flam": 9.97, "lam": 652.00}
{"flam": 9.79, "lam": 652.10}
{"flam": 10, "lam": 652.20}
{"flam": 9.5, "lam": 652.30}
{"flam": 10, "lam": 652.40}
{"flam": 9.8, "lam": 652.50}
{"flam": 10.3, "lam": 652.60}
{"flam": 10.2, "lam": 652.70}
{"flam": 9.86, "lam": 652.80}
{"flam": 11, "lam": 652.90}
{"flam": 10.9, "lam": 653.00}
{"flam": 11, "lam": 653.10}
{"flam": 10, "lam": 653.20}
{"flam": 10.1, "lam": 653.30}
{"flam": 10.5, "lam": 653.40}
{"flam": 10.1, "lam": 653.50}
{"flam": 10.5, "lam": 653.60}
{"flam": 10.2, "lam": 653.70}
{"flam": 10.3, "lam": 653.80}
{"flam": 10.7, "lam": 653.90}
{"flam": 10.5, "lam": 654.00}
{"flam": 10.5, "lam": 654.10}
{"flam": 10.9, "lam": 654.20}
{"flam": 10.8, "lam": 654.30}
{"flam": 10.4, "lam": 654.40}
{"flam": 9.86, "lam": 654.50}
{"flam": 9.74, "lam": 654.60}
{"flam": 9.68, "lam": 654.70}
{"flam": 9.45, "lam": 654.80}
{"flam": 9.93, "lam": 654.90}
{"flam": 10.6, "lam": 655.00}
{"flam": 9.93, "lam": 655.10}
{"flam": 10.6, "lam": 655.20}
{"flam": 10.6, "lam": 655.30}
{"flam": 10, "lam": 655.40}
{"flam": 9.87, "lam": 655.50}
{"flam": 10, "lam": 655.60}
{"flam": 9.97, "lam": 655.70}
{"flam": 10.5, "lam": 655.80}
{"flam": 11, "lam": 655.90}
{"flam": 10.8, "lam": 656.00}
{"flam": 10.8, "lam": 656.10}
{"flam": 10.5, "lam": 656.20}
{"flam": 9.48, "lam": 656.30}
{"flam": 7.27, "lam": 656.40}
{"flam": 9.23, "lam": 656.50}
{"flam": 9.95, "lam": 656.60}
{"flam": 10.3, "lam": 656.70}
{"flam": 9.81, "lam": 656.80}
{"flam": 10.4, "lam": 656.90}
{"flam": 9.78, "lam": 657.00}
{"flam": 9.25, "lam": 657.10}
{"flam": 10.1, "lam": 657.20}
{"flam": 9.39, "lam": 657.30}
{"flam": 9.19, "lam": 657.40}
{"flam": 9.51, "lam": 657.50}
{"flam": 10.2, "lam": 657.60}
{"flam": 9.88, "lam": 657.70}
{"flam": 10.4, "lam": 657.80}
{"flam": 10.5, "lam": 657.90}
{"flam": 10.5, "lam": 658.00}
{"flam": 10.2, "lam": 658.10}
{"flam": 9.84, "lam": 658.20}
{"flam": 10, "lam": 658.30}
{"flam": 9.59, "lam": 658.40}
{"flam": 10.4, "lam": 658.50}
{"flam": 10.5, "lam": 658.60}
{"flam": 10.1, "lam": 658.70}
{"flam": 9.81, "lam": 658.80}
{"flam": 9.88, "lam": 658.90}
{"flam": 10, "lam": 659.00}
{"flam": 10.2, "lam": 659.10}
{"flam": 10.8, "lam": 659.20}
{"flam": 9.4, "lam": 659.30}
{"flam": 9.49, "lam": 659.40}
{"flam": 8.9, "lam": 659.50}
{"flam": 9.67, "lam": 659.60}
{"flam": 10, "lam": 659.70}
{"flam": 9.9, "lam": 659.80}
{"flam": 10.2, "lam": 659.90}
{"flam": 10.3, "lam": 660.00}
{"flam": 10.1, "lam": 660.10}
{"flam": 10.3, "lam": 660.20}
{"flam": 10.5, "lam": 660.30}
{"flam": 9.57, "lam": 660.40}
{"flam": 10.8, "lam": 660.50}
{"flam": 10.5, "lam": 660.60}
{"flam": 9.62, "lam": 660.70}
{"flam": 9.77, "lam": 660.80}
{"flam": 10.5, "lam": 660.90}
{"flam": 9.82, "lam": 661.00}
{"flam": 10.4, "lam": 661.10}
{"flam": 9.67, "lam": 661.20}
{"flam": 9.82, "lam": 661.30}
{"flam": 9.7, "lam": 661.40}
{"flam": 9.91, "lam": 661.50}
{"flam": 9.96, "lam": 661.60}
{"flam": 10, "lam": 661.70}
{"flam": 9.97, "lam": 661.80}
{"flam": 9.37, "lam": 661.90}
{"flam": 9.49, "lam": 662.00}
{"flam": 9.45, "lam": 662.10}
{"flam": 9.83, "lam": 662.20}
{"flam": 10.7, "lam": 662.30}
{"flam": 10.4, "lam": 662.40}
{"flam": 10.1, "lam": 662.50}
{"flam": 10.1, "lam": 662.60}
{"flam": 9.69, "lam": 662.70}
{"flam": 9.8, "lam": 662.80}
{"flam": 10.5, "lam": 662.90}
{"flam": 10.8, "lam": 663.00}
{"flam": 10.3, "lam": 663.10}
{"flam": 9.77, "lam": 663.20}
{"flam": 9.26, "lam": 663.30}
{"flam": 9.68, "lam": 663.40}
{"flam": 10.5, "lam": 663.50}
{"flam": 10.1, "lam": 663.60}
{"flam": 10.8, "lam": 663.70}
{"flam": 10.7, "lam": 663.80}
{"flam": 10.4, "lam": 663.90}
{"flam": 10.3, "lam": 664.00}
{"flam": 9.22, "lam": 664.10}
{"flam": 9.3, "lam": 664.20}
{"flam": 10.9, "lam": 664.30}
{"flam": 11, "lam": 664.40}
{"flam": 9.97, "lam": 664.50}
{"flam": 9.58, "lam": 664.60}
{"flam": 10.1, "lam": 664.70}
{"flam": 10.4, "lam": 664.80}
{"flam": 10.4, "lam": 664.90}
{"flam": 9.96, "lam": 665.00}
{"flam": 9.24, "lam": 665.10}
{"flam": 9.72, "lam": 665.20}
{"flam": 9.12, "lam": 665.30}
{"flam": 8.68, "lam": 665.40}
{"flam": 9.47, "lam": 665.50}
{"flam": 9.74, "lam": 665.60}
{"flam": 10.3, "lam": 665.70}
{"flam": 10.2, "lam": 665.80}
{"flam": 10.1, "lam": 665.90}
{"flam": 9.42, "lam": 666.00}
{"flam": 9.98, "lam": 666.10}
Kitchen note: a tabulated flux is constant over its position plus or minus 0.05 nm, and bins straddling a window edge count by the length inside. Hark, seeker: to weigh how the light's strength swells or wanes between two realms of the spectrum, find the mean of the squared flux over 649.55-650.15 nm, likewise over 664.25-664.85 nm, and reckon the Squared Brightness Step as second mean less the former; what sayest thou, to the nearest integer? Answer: 28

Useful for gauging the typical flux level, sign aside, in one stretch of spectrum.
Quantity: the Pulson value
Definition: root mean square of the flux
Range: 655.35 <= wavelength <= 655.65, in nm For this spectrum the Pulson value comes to 10.0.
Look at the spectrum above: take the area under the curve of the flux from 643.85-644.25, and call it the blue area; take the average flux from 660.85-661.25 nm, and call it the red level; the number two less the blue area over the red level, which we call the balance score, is 1.68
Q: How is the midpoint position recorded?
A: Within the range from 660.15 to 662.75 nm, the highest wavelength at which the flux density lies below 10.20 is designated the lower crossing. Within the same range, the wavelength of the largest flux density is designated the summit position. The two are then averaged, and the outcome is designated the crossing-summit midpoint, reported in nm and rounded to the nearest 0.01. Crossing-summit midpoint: 661.60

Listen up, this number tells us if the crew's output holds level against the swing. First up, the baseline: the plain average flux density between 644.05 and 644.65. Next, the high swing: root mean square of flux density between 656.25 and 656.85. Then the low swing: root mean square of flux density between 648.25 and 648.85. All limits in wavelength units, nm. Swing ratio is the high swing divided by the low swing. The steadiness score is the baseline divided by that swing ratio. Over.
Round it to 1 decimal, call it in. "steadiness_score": 9.7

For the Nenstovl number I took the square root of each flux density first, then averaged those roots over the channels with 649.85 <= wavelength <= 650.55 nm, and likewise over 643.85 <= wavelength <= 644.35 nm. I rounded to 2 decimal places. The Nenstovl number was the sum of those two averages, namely 5.93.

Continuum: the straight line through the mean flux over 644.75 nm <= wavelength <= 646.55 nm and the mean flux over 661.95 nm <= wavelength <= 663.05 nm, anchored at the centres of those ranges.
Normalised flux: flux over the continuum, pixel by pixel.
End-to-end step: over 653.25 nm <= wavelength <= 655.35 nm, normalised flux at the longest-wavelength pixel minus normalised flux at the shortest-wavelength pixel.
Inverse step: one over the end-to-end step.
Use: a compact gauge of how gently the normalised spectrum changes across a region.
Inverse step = 25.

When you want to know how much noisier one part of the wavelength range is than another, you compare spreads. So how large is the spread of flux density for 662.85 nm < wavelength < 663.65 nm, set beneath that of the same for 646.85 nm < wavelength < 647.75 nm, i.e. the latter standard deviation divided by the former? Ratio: 1.3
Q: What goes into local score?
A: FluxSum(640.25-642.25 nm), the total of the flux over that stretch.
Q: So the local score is 186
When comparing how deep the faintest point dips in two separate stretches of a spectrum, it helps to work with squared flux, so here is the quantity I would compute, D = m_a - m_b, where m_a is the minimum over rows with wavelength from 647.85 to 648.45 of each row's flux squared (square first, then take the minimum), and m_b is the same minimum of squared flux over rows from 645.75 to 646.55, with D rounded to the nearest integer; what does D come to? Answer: 38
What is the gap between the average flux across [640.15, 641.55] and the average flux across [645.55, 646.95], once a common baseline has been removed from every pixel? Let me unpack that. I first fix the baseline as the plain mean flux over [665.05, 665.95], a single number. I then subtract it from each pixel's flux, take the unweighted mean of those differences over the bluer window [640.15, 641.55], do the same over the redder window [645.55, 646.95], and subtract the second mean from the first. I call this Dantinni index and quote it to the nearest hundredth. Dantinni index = 0.04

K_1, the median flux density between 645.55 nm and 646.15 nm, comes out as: 9.6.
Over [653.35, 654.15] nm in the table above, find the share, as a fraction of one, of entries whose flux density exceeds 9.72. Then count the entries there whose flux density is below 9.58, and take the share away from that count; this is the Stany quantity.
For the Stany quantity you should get -1.0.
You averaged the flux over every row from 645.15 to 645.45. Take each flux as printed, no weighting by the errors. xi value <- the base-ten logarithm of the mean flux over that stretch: 0.975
